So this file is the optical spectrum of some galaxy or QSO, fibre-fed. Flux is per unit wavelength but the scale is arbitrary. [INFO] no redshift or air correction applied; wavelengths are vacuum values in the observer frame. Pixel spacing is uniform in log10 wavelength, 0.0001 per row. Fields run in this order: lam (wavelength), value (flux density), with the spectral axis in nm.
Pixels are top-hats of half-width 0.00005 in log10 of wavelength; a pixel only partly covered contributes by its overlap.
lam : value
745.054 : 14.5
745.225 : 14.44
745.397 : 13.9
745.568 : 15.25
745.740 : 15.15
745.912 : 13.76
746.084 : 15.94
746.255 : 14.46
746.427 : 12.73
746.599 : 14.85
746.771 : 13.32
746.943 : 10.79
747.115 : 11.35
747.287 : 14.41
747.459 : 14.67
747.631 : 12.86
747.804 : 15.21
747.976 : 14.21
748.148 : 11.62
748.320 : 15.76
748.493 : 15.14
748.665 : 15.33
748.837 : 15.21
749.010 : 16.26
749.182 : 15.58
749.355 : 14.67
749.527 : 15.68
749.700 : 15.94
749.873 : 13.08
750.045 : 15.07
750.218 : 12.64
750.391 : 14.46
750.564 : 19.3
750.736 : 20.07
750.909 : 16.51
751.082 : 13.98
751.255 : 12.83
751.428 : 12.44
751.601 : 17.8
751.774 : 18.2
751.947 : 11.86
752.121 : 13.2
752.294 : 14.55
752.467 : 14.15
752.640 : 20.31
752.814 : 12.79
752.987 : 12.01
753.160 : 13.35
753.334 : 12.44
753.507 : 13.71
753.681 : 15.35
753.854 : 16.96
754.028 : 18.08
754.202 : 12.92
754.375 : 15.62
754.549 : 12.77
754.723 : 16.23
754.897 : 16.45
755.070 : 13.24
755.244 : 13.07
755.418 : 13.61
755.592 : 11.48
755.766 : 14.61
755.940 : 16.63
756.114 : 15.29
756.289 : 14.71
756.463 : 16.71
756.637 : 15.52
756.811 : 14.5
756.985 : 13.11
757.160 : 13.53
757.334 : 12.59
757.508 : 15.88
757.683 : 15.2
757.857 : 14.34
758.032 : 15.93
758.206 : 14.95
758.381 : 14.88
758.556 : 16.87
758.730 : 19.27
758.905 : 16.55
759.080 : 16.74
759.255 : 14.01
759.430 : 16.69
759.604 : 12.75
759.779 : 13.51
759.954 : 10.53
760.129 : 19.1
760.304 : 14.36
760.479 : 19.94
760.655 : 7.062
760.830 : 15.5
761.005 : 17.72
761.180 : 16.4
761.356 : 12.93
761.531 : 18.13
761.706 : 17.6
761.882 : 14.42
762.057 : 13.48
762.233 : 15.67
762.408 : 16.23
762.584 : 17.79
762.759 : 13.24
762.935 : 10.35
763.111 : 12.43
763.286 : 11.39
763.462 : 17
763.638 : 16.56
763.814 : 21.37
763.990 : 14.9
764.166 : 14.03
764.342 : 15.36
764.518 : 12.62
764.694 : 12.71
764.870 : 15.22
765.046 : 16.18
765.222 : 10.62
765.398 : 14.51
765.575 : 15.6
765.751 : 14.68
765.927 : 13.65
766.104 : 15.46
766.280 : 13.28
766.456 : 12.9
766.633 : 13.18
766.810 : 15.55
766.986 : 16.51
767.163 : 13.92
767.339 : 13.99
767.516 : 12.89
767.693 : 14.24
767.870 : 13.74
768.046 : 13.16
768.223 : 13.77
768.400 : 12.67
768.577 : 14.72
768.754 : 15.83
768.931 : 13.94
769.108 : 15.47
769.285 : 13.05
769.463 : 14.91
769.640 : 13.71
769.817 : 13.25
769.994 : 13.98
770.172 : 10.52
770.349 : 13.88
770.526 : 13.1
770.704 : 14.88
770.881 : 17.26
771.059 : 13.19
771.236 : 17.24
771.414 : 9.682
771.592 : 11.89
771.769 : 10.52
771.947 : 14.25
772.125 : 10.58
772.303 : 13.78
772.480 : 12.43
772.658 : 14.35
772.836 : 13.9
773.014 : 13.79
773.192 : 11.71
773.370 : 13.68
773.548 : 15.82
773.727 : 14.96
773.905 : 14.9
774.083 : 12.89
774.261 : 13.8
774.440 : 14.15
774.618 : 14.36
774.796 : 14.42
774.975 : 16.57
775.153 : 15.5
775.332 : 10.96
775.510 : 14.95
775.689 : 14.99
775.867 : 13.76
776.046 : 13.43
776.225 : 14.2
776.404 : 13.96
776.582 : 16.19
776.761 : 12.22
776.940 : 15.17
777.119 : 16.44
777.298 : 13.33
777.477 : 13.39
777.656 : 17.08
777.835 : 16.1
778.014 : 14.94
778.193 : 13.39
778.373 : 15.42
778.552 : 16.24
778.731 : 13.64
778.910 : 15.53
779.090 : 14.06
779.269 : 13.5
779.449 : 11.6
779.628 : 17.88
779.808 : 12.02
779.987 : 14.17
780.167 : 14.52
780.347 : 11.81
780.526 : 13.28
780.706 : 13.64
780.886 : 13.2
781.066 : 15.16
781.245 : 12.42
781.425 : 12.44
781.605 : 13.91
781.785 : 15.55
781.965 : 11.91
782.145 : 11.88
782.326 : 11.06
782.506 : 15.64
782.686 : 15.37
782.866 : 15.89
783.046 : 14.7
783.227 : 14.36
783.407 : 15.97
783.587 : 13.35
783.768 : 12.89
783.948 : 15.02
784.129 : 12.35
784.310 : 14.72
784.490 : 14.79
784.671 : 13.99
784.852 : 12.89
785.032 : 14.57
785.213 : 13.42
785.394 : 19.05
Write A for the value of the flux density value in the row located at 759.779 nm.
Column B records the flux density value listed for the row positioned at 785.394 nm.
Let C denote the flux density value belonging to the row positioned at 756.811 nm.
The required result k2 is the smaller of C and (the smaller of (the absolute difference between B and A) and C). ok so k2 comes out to 5.5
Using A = 13.51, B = 19.05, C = 14.5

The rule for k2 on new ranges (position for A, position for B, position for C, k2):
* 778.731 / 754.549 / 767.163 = 0.9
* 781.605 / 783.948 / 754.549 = 1.1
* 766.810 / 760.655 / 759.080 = 8.5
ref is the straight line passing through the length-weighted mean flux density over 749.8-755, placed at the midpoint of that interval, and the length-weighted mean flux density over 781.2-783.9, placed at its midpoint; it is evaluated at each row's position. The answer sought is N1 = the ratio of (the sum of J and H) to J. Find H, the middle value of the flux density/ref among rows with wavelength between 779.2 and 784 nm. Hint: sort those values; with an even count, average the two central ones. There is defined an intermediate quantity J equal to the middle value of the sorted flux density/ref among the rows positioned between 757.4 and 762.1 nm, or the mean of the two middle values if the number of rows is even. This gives 1.93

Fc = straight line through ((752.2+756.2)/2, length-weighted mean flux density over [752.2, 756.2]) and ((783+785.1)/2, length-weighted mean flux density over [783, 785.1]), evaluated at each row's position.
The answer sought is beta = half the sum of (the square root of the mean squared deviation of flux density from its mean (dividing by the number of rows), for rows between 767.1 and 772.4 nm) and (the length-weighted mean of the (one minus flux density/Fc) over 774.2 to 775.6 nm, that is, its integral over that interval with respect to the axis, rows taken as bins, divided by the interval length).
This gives 0.9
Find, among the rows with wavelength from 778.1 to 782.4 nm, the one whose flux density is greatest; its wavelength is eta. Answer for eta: 779.628 nm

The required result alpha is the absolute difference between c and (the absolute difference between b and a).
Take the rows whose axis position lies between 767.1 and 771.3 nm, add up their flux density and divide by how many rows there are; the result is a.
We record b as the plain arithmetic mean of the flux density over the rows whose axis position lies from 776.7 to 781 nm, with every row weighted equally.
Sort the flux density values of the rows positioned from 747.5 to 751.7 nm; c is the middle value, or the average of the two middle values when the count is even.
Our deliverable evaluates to 15.0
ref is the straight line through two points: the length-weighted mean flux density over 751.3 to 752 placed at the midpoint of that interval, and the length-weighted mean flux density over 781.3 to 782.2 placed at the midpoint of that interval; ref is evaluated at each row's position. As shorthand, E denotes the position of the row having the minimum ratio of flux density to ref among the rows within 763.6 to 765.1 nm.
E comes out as 764.518 nm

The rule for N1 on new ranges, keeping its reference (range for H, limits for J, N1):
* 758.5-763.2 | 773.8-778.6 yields 2.05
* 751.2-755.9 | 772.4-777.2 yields 1.91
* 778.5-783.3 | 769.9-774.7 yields 2.03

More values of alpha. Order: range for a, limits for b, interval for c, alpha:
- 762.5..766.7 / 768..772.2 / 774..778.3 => 13.5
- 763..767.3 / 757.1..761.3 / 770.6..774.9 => 13.2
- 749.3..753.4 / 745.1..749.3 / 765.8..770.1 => 13.2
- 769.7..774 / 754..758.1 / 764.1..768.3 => 12.8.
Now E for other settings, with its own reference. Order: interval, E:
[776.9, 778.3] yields 777.298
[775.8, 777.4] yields 776.761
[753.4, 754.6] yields 754.549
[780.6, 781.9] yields 781.245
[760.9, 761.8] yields 761.356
